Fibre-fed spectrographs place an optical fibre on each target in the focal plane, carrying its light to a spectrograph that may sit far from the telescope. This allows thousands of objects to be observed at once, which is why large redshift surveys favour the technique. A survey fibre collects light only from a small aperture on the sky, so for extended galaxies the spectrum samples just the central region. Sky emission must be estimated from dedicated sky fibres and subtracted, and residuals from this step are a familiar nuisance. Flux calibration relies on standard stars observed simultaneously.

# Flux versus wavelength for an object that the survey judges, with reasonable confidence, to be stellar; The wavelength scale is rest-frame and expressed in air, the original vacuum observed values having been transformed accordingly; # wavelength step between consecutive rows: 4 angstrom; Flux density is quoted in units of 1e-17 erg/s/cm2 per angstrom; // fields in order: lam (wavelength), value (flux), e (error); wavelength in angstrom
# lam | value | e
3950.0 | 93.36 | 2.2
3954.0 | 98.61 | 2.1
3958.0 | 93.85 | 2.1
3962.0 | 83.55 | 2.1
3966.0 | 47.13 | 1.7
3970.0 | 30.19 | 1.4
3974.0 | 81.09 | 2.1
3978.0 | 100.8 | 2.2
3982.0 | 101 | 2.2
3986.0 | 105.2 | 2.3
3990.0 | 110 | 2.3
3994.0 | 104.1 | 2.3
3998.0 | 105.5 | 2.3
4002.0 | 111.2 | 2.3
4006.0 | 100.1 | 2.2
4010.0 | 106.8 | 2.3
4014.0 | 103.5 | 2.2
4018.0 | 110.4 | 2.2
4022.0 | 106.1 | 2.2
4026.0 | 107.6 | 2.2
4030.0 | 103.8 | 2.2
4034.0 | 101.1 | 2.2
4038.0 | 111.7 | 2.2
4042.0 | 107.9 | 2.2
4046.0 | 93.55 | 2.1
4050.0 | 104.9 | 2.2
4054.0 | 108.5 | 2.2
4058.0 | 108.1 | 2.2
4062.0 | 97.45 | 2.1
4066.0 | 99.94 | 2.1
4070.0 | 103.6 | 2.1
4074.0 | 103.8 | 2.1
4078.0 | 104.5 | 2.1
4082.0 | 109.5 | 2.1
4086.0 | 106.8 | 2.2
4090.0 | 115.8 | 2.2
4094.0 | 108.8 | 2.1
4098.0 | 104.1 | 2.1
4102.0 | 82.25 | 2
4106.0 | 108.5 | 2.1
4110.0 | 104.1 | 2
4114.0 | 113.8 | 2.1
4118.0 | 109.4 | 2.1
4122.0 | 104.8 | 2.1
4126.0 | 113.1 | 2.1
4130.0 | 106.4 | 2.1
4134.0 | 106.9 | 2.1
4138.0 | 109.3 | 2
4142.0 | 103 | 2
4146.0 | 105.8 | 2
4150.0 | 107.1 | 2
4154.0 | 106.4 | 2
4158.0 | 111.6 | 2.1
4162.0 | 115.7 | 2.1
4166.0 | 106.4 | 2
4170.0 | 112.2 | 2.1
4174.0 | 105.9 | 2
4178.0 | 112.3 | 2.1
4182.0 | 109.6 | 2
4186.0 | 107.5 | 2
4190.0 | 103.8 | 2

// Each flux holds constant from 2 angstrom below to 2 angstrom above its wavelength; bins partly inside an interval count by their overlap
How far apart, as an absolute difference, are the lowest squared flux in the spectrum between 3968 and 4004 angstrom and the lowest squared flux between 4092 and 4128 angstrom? 5854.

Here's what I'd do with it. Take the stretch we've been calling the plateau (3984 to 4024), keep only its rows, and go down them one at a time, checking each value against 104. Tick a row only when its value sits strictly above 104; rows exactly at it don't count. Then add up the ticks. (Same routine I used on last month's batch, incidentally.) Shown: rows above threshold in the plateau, 8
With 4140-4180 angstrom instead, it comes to 9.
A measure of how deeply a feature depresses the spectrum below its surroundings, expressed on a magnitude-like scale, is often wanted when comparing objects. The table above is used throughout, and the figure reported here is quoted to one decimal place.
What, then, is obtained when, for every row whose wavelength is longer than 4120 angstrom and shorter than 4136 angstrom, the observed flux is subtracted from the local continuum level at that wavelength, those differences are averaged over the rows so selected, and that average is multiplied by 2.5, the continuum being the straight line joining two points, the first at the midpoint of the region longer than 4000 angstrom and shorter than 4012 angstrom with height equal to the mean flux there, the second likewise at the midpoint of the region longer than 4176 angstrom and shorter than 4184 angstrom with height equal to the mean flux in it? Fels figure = 4.2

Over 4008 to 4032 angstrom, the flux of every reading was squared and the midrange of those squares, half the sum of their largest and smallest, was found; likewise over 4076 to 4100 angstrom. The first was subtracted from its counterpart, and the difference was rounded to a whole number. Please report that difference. 673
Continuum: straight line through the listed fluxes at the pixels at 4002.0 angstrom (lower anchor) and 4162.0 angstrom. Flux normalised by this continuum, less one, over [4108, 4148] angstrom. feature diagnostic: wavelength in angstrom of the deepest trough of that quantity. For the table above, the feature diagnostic 4142.0 angstrom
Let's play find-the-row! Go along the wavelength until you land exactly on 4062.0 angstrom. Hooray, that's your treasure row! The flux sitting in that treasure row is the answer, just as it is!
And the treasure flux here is 97.45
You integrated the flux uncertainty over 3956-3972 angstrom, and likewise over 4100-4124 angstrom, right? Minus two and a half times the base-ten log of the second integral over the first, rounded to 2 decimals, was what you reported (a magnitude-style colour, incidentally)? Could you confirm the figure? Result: -0.58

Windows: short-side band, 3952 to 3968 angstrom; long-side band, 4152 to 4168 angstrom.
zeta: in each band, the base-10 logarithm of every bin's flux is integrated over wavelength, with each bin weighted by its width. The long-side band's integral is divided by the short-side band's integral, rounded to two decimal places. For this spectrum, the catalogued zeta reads 1.08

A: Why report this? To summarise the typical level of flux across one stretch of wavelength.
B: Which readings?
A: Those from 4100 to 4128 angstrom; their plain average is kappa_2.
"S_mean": 105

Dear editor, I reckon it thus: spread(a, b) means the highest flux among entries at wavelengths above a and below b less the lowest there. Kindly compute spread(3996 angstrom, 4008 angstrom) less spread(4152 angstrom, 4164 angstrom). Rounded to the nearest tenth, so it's 1.8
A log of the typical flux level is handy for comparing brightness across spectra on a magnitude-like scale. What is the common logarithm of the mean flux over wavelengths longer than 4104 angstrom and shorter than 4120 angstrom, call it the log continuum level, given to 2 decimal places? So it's 2.04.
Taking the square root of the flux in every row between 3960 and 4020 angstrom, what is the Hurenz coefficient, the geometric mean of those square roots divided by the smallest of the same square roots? 1.72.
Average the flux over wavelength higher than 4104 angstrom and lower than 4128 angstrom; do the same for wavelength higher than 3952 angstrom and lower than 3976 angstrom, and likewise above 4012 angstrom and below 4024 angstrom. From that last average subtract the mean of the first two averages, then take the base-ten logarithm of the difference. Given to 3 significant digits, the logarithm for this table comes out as 1.20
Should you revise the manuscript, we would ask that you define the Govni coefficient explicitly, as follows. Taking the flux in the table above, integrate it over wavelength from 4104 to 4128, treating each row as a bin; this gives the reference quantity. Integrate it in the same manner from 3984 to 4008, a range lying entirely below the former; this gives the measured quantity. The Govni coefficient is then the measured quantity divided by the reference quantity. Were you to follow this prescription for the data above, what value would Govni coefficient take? 0.97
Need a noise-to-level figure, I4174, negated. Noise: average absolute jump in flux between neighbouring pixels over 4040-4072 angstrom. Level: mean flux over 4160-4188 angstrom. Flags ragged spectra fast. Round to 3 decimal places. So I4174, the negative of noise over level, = -0.060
